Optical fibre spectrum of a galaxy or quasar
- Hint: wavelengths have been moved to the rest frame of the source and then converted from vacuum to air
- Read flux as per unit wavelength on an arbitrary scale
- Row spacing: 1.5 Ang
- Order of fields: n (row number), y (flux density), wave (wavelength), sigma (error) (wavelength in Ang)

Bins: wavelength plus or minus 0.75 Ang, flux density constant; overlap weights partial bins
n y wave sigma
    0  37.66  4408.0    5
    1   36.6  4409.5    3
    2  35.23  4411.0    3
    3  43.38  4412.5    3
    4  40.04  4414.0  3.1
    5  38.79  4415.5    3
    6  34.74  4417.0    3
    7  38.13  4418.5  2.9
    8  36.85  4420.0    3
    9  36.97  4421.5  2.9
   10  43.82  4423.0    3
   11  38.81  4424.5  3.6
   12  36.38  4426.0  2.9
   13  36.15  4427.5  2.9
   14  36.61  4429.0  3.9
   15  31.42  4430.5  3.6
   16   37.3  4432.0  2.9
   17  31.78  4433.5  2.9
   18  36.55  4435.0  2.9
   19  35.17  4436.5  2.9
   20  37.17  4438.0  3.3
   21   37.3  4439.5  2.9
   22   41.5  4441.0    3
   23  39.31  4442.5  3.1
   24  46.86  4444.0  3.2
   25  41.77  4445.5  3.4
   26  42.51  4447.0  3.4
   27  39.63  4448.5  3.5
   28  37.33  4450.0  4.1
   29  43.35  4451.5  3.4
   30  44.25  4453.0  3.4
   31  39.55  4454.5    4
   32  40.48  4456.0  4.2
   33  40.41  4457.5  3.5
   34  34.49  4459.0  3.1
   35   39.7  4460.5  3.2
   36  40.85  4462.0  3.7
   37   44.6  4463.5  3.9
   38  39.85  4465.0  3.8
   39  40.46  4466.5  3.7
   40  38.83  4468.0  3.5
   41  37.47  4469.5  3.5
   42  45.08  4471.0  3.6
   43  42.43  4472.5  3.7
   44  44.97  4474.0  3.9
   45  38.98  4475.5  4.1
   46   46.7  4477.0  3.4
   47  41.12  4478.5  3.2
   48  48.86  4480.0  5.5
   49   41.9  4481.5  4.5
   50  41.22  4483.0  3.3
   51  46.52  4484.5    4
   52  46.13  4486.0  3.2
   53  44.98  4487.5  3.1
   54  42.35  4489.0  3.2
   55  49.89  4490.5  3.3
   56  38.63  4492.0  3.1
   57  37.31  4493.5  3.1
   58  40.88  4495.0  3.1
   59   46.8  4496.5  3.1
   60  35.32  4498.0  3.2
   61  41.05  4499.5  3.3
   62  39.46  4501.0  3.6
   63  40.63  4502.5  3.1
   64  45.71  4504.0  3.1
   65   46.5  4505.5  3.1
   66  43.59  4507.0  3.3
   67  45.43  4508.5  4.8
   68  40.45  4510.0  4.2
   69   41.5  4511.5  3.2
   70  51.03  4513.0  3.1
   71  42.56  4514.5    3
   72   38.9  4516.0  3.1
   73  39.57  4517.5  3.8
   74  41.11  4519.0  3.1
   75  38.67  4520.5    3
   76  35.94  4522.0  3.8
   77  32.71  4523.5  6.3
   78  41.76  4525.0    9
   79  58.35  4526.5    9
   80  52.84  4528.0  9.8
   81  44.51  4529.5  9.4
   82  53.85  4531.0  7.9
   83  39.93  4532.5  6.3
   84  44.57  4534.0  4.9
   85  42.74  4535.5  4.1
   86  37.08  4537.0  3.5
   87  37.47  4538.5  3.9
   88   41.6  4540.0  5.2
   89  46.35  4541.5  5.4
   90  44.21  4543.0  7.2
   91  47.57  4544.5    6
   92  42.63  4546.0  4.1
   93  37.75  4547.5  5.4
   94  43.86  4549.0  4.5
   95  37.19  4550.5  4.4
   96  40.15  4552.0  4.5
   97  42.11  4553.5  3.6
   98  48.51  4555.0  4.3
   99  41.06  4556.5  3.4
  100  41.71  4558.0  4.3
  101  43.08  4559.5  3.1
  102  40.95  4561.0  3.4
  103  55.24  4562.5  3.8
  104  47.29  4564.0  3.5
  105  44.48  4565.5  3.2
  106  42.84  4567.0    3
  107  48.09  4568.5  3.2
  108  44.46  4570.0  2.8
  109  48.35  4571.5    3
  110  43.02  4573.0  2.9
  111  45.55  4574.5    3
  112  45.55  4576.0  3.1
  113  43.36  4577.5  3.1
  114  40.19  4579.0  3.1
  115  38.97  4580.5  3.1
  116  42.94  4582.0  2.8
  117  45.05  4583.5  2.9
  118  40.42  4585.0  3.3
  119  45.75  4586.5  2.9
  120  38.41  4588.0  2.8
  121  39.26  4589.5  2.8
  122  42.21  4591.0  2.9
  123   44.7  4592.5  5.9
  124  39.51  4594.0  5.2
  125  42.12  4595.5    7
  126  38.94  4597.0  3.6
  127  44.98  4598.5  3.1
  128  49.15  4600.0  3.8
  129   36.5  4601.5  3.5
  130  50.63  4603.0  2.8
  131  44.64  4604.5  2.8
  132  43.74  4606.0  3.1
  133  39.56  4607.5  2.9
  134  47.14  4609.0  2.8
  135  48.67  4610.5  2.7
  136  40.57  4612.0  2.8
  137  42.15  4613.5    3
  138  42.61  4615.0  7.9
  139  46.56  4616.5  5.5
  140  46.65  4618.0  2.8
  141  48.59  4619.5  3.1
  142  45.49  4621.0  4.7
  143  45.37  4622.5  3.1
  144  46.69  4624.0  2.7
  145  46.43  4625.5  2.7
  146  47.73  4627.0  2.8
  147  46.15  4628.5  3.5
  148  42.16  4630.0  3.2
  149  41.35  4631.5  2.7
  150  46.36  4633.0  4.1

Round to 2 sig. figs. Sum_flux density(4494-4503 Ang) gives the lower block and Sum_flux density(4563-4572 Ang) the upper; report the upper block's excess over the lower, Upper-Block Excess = 31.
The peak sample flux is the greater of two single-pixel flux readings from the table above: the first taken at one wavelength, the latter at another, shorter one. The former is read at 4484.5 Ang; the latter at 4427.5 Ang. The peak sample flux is 46.5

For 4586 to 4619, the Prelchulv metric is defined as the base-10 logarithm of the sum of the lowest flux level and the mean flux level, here 1.90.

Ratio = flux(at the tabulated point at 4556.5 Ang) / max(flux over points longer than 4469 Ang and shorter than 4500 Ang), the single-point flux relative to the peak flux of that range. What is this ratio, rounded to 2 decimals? 0.82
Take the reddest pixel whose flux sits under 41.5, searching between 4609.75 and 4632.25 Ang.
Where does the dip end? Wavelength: 4631.5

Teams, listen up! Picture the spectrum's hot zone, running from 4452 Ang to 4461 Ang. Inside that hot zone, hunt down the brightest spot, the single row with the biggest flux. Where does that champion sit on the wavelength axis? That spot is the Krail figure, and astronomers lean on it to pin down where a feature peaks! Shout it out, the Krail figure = 4453.0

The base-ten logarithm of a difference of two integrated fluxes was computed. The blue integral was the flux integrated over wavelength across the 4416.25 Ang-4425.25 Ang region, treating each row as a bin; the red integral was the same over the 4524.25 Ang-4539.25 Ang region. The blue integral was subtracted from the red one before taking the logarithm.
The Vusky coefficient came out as 2.53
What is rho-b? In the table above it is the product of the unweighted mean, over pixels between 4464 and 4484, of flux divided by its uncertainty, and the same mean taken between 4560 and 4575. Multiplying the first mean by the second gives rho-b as 163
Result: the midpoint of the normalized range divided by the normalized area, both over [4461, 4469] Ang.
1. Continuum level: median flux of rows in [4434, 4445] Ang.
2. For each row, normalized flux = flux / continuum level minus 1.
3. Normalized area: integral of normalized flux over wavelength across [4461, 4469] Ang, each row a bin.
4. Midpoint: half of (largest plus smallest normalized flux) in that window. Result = 0.16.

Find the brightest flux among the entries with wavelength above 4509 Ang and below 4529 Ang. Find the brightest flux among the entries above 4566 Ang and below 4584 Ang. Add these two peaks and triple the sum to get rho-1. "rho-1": 320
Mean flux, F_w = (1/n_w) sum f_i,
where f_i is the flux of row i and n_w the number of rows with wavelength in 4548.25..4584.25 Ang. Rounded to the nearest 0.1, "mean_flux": 43.9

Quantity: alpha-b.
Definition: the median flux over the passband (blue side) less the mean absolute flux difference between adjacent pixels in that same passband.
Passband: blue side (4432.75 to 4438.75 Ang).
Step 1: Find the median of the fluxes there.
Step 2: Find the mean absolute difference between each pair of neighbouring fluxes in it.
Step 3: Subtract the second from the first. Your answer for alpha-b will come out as 33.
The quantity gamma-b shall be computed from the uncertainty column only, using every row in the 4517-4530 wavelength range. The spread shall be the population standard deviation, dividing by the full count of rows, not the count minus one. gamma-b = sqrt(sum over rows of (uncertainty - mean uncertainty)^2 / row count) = 2.8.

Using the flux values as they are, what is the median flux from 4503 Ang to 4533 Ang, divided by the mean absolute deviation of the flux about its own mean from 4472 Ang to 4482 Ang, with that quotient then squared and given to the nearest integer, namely 225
